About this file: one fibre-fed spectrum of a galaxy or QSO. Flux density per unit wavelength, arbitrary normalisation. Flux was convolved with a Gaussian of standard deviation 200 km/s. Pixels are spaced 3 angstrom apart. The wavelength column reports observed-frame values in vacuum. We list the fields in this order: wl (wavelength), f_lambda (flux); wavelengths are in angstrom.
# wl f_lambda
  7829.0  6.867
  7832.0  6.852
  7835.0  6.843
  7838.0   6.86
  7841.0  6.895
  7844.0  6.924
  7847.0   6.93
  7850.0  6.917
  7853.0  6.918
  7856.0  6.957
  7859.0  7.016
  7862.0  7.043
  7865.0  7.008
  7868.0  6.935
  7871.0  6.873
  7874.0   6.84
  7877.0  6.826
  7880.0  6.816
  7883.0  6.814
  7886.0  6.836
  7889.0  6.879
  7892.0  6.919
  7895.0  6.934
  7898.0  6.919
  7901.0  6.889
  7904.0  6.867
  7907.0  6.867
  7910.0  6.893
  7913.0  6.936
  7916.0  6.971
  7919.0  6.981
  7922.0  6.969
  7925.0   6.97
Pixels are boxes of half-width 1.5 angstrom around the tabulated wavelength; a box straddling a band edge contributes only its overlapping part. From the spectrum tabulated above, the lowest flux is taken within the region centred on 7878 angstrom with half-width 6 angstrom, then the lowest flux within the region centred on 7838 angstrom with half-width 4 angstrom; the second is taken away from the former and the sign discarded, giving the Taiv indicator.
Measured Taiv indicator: 0.0290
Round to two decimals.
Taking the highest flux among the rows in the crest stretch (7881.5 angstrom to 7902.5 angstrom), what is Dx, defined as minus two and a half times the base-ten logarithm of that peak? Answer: -2.10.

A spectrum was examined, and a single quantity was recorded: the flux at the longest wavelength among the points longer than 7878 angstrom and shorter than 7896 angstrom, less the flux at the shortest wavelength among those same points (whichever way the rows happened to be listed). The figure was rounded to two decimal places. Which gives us 0.12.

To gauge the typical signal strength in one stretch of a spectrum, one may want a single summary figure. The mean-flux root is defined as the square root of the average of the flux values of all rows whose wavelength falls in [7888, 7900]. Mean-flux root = 2.629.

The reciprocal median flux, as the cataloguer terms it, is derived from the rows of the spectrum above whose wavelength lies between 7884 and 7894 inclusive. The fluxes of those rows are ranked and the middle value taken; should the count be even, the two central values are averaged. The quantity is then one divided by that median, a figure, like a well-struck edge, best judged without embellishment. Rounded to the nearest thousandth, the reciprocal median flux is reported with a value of 0.145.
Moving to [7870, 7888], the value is 0.146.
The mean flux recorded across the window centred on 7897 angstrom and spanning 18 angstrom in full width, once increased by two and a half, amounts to 9.401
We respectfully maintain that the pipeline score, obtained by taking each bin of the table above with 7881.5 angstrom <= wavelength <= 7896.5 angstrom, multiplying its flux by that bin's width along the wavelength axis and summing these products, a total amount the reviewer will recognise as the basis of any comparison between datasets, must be 103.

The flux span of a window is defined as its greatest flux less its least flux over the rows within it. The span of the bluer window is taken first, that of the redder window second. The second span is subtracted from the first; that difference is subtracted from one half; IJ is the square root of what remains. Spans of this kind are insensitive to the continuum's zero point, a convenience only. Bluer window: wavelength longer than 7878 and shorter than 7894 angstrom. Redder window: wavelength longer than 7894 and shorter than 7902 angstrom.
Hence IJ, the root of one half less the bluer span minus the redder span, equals 0.66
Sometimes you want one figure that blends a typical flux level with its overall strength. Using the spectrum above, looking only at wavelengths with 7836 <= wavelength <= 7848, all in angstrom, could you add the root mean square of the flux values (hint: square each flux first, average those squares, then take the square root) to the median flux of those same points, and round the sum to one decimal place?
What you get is 13.8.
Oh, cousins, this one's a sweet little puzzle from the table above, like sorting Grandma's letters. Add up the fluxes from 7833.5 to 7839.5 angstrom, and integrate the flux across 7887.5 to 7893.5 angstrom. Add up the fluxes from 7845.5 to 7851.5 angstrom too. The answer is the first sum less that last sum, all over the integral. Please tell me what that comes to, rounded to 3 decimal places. -0.003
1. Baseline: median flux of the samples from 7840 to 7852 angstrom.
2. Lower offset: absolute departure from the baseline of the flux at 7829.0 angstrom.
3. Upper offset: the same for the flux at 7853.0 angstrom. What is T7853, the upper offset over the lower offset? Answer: 0.0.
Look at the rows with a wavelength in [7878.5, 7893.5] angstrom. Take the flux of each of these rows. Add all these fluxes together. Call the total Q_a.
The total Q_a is 34.3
